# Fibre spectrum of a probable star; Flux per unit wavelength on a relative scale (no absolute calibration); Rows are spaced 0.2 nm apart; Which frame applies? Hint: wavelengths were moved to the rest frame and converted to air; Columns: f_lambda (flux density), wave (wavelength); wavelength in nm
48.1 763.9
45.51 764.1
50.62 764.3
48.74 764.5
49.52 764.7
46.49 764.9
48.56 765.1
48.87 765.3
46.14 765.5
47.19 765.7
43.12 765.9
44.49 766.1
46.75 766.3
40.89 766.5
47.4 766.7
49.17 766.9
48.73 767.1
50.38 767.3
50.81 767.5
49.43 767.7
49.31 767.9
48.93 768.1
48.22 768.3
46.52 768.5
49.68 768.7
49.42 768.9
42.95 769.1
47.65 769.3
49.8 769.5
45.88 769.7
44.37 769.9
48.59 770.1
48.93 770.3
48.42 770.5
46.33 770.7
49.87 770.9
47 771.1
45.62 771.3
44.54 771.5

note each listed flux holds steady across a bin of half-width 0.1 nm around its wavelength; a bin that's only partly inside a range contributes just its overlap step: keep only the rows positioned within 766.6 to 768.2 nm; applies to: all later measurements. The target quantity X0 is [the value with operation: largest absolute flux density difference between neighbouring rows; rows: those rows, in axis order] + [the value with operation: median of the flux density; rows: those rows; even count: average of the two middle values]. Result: 51.0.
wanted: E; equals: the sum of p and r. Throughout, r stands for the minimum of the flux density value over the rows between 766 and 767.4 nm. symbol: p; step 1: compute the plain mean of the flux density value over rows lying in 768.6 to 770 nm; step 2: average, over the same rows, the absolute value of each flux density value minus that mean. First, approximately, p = 2.3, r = 40.89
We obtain 43.2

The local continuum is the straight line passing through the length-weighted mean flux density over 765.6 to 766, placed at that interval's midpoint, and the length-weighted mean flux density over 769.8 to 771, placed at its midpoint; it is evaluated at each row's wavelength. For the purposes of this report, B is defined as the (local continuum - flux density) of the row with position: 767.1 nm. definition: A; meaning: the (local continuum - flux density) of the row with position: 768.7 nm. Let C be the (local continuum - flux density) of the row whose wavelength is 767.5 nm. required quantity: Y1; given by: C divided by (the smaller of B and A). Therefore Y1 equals 1.6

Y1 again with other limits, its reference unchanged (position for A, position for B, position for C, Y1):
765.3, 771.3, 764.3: 1.6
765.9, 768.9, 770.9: 0.7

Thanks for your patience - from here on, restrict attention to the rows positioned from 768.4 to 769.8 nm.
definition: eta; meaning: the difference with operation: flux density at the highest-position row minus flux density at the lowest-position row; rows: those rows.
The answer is -0.6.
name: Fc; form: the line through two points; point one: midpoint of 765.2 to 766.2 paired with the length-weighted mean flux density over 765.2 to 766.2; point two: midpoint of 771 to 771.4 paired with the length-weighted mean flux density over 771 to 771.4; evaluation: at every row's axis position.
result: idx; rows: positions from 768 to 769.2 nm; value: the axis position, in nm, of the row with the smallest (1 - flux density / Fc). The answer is 768.7 nm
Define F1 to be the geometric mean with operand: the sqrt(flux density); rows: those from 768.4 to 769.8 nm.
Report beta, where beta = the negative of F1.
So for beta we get -6.88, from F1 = 6.88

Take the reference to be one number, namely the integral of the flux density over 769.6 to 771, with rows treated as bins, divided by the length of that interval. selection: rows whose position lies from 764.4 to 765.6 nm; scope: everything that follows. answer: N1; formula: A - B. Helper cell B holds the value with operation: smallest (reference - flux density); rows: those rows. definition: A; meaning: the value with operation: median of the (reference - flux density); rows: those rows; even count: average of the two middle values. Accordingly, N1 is 0.9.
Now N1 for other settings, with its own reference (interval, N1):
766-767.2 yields 2.1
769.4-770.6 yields 1.3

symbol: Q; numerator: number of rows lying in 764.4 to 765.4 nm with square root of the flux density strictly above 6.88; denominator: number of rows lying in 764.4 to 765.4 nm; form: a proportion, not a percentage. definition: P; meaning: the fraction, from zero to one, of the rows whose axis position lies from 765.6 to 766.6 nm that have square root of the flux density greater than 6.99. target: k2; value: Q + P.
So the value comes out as 0.80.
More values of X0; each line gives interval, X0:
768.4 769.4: 54.1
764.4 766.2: 51.3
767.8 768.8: 52.1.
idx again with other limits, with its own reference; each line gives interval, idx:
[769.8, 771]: 770.9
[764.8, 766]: 765.3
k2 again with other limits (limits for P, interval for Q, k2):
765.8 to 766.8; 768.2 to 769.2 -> 0.60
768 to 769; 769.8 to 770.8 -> 1.20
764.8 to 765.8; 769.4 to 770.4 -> 0.80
